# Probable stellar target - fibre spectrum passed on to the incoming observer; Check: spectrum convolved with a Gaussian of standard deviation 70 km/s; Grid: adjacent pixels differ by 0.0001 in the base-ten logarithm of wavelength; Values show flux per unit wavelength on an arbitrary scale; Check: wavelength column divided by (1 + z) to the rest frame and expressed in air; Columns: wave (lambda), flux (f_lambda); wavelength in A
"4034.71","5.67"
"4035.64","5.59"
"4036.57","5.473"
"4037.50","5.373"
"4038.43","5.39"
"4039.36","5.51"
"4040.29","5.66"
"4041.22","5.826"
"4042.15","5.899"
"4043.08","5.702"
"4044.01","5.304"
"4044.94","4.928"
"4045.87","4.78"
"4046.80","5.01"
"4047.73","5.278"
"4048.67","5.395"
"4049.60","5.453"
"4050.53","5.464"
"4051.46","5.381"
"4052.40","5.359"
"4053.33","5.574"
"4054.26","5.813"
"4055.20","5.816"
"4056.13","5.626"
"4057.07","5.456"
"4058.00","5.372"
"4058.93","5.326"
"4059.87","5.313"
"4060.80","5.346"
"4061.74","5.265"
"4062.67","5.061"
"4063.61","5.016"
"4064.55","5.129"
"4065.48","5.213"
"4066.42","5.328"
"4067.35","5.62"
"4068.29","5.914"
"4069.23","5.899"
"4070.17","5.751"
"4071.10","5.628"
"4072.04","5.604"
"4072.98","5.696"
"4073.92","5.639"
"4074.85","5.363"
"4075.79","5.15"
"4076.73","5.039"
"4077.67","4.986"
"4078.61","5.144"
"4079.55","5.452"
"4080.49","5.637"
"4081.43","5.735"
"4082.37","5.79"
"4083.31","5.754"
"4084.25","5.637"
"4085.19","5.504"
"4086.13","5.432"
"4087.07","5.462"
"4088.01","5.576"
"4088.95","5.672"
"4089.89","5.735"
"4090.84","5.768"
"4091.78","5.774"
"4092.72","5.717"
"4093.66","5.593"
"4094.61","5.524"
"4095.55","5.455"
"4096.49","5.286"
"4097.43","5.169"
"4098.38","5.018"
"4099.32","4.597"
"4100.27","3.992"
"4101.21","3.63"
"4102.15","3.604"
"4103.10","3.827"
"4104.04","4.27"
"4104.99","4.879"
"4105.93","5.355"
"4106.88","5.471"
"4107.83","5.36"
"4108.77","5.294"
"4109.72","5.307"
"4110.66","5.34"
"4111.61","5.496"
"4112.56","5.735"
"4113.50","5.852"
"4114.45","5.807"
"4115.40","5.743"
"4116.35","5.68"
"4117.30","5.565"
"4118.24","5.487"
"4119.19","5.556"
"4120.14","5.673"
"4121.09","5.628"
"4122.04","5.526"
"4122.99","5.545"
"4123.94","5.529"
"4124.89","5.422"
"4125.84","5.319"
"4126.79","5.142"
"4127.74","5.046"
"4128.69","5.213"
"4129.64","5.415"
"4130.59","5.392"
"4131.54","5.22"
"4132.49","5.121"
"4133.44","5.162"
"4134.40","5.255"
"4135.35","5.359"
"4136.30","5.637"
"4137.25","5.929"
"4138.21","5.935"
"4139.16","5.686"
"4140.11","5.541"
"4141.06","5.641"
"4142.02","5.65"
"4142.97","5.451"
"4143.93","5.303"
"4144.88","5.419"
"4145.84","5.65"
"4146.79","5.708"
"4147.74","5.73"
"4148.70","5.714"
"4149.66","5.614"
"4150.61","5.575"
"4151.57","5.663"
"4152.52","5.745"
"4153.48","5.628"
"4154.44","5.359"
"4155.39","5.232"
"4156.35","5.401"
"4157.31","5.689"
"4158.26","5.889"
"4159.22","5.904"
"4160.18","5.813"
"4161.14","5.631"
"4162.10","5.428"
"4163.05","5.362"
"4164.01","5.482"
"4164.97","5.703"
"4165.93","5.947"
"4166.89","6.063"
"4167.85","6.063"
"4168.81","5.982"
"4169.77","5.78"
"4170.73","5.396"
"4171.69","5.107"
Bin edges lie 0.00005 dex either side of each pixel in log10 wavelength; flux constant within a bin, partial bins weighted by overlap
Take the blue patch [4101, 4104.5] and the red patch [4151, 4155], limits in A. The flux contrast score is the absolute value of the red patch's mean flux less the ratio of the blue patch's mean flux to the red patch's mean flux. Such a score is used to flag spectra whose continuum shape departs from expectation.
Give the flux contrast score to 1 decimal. 4.9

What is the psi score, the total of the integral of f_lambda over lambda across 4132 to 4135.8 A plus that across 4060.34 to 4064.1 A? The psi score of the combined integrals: 39.2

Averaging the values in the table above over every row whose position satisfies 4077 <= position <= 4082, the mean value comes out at 5.4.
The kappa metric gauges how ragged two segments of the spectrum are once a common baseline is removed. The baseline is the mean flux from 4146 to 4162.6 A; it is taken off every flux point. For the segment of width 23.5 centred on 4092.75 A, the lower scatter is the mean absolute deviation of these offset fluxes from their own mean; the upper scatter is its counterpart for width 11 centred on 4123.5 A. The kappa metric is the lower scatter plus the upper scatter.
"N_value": 0.75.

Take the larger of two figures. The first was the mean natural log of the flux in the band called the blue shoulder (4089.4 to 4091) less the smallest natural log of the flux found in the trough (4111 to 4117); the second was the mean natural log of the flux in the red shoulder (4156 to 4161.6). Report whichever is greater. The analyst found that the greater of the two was 1.744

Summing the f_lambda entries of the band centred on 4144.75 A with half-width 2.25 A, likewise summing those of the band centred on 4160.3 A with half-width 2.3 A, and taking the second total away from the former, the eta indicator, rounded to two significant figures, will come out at -1.1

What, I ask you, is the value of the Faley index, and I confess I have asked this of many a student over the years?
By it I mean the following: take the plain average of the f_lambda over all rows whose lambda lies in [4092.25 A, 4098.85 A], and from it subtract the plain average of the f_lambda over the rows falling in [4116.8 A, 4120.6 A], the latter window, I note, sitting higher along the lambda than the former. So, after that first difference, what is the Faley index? -0.18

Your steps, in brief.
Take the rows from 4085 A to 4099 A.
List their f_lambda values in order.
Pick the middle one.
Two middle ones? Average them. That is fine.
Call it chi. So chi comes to 5.52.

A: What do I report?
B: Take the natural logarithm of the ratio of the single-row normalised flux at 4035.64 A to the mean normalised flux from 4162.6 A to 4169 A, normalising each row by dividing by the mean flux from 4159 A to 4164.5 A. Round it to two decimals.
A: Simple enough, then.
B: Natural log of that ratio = -0.04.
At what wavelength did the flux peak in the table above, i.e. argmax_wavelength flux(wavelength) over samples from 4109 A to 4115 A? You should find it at 4113.50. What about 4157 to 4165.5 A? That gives 4159.22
